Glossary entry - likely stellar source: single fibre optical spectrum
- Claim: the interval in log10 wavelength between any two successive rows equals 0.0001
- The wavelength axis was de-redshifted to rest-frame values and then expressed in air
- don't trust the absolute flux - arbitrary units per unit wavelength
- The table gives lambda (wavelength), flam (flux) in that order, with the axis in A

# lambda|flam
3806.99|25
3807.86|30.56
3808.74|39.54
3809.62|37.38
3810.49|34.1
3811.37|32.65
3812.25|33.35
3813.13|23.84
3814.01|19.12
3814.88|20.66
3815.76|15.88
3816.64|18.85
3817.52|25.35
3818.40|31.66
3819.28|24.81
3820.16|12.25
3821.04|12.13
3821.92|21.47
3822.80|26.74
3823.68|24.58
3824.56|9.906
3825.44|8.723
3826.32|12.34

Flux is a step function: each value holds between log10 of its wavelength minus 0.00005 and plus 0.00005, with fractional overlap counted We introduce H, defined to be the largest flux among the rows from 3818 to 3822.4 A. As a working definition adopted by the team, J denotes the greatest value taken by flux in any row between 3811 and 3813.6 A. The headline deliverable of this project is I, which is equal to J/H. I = 1.05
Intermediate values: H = 31.66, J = 33.35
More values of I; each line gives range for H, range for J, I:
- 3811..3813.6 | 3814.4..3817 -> 0.62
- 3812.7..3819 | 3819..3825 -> 0.84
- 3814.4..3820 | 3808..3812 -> 1.25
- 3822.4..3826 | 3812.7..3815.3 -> 0.89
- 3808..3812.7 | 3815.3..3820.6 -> 0.80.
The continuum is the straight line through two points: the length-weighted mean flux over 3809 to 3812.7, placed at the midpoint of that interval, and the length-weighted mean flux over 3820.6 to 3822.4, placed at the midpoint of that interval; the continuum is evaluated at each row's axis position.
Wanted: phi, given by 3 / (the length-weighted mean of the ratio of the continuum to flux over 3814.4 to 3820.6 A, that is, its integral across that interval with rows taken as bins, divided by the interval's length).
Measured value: 2.5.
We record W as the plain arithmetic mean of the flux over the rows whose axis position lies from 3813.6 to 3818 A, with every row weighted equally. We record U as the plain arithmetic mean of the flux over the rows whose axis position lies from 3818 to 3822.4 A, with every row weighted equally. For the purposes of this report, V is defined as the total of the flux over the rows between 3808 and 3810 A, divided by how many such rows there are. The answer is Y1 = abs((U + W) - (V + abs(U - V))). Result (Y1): 16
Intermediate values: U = 20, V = 38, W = 20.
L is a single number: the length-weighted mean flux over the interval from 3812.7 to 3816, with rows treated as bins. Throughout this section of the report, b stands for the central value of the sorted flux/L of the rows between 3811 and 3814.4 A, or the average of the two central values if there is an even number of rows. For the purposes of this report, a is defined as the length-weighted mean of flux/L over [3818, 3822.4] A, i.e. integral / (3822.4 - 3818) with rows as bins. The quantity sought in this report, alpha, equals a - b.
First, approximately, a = 1.01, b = 1.4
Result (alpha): -0.39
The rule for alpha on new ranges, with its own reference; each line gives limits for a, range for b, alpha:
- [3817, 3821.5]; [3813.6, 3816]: 0.10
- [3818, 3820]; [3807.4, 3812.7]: -0.39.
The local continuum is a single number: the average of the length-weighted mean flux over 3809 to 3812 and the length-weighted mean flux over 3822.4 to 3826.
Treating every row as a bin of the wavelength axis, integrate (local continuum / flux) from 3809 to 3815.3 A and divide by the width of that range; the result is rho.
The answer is 0.96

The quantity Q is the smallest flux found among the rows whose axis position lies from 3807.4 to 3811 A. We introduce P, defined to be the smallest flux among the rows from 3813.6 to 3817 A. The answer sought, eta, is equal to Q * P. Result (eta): 485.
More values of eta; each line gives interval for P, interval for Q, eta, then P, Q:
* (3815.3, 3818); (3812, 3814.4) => 304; 15.88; 19.12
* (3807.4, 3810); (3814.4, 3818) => 485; 30.56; 15.88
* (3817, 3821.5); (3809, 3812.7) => 396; 12.13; 32.65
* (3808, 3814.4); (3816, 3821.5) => 232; 19.12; 12.13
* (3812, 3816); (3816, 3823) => 193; 15.88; 12.13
